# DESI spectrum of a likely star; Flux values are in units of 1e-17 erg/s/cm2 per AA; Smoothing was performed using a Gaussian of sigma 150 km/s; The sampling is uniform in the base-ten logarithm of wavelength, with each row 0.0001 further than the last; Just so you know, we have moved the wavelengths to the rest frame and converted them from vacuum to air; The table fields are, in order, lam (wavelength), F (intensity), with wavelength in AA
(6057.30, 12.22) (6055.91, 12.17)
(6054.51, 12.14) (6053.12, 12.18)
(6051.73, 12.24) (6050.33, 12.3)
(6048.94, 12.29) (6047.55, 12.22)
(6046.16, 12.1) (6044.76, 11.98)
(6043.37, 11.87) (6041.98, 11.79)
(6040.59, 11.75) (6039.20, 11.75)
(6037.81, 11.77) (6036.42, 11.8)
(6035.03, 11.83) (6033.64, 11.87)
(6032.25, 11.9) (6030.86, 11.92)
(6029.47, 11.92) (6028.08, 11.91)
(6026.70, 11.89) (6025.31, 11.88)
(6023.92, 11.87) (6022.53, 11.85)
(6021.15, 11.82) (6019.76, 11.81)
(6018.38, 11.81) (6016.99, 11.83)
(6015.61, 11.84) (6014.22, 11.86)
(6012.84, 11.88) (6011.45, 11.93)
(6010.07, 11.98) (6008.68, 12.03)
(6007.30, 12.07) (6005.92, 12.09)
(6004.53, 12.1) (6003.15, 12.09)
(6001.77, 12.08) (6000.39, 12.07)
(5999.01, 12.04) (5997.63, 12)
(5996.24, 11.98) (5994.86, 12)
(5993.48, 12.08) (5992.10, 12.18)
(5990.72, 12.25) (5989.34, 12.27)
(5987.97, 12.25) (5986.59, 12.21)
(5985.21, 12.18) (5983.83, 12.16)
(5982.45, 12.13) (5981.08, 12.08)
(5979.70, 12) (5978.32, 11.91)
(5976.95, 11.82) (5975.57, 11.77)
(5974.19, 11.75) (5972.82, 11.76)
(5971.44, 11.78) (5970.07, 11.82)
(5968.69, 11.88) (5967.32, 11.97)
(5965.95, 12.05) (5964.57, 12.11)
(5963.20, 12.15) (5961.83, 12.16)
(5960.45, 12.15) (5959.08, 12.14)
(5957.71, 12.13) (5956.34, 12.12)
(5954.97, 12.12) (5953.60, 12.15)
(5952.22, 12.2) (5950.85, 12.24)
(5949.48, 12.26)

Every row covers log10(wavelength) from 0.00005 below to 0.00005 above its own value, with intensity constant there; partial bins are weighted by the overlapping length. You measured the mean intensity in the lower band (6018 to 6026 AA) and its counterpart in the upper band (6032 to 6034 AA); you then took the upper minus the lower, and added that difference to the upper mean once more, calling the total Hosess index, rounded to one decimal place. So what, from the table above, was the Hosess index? 11.9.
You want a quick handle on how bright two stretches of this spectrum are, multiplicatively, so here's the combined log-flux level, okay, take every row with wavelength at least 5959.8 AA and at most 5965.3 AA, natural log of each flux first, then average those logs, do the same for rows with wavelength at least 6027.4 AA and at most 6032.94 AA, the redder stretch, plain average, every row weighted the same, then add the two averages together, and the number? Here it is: 4.97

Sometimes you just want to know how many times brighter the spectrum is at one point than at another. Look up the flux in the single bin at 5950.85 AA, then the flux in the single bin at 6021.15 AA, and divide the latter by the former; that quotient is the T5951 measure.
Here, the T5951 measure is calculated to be 0.97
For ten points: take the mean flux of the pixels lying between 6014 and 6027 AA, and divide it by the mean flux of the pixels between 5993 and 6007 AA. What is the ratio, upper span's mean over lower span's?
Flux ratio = 0.983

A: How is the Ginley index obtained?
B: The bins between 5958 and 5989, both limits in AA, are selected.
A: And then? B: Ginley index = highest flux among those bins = 12.25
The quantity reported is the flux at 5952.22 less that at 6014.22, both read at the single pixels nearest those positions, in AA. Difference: 0.34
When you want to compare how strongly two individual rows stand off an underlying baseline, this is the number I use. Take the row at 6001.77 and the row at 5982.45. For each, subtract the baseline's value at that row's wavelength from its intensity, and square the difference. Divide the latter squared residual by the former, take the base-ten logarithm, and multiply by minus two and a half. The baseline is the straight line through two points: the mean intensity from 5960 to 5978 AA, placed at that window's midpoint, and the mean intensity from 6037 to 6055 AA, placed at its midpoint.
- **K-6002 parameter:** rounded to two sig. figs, -1.2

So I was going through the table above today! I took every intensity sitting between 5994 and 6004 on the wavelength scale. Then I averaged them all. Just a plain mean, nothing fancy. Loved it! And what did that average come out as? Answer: 12.0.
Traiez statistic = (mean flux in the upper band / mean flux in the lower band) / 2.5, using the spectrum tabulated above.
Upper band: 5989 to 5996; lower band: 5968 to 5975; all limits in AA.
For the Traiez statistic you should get 0.412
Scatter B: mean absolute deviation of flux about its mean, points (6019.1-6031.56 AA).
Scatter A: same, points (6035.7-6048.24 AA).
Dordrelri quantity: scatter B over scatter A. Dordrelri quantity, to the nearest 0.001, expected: 0.237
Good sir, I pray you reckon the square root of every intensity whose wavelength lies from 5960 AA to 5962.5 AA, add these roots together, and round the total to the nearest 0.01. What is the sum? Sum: 6.97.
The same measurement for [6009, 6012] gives 6.92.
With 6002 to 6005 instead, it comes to 6.96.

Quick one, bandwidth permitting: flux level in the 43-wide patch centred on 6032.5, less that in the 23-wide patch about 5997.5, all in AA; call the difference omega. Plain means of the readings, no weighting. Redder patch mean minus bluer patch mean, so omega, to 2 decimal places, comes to -0.18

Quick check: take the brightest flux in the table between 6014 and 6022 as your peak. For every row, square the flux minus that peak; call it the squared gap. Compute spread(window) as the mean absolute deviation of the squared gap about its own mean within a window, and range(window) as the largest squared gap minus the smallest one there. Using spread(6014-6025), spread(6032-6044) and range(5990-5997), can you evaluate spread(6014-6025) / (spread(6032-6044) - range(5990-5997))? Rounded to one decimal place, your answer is 0.0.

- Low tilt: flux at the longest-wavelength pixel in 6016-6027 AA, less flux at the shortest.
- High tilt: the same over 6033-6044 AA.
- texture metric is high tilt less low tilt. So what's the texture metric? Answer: -0.1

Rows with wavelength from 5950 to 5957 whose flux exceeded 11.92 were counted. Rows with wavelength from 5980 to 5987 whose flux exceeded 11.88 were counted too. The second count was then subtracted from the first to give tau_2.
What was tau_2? 0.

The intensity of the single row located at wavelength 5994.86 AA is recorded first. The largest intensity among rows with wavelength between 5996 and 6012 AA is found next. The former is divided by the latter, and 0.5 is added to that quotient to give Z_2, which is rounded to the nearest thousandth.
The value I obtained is 1.492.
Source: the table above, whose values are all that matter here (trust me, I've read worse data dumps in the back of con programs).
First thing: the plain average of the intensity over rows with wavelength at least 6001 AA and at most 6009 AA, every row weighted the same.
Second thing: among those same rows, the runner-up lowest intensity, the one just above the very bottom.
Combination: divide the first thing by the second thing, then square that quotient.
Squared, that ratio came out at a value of 1.00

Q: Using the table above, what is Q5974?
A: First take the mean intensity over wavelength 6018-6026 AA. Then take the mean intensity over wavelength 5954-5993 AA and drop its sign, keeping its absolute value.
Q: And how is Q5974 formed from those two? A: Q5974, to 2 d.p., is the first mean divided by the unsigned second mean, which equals 0.98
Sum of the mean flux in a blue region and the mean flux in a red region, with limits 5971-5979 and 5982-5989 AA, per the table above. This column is 24.0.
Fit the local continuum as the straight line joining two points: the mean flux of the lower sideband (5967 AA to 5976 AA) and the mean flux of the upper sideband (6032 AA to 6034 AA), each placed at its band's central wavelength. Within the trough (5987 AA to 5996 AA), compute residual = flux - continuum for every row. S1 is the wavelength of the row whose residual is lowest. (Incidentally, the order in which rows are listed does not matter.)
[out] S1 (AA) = 5994.86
